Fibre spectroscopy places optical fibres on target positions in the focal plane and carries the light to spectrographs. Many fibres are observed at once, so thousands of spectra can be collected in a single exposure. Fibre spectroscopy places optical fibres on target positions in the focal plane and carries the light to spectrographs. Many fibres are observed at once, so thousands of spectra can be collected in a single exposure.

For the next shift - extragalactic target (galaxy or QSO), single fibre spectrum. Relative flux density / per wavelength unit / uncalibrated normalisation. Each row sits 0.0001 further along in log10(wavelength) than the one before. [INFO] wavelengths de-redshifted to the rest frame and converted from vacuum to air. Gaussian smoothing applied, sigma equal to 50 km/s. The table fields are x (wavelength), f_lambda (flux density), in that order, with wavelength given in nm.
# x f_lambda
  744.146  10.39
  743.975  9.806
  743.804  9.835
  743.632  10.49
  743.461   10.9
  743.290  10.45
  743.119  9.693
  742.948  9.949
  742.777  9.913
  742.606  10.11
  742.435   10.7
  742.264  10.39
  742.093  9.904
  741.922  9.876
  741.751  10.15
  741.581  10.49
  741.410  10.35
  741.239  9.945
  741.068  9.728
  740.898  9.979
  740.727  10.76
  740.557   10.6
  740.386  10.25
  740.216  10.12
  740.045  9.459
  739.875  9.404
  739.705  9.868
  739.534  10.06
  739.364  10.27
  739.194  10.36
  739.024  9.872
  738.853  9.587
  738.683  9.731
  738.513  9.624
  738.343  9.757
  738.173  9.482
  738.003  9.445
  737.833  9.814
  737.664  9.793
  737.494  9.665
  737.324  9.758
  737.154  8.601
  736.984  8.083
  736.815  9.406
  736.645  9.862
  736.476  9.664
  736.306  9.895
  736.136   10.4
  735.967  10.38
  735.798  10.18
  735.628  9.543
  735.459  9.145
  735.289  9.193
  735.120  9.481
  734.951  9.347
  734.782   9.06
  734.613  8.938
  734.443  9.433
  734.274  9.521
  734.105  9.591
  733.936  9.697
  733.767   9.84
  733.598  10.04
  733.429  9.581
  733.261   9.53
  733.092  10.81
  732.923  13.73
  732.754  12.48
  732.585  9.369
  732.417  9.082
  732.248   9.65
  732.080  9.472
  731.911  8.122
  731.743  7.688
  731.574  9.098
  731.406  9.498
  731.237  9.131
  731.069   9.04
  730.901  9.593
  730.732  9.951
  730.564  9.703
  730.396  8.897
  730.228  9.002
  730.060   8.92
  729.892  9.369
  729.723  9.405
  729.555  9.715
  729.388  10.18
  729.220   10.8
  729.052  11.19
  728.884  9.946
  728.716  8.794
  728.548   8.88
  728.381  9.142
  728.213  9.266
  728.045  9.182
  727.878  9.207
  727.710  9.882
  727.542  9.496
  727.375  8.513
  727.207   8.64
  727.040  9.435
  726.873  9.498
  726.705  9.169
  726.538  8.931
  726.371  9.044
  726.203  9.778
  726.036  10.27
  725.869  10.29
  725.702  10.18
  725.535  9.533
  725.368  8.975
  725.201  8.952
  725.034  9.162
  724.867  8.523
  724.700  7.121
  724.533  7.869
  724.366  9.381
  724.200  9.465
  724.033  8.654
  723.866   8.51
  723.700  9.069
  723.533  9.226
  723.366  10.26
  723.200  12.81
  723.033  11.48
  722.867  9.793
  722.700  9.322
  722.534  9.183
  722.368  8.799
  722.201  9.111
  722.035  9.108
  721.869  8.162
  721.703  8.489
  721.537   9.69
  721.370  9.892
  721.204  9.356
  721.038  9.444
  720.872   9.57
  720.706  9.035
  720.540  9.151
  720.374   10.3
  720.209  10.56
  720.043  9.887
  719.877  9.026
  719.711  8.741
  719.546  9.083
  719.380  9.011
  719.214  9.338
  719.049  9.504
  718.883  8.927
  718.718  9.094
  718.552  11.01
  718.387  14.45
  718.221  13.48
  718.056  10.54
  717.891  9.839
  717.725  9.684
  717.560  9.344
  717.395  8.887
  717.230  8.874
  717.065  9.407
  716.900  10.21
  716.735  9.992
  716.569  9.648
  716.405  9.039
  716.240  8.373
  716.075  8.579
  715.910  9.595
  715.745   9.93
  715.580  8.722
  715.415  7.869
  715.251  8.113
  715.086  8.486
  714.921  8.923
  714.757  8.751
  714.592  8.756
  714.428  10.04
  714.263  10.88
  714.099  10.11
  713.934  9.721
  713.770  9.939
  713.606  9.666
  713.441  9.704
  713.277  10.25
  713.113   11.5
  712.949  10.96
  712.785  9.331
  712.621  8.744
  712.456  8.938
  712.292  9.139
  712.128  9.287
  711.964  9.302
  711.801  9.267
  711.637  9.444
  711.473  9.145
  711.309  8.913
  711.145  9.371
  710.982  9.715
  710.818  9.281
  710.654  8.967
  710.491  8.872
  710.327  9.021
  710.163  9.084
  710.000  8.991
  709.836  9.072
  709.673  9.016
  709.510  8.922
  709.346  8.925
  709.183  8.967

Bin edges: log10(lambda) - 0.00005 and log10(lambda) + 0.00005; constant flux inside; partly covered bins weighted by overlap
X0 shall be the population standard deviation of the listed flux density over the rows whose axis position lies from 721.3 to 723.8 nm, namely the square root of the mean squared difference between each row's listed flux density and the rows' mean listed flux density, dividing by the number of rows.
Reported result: 1.1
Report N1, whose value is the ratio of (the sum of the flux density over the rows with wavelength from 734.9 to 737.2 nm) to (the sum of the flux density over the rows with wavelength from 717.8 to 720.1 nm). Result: 0.94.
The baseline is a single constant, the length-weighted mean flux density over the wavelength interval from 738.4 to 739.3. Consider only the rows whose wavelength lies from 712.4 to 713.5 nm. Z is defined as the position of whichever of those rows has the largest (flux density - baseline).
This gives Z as 713.113 nm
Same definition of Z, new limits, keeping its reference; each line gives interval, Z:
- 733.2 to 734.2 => 733.598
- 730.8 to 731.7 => 730.901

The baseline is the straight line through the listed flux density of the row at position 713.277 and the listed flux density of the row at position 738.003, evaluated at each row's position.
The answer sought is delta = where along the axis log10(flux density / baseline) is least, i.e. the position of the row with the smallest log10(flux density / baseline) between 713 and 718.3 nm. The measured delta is 715.415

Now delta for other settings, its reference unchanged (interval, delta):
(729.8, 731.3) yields 730.396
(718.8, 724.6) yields 724.533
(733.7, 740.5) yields 736.984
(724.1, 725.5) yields 724.700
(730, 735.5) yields 731.743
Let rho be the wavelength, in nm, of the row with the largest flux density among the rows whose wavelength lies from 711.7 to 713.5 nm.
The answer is 713.113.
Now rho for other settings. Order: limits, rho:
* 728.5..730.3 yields 729.052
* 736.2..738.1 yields 736.306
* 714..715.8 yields 714.263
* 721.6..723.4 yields 723.200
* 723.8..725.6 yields 725.535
